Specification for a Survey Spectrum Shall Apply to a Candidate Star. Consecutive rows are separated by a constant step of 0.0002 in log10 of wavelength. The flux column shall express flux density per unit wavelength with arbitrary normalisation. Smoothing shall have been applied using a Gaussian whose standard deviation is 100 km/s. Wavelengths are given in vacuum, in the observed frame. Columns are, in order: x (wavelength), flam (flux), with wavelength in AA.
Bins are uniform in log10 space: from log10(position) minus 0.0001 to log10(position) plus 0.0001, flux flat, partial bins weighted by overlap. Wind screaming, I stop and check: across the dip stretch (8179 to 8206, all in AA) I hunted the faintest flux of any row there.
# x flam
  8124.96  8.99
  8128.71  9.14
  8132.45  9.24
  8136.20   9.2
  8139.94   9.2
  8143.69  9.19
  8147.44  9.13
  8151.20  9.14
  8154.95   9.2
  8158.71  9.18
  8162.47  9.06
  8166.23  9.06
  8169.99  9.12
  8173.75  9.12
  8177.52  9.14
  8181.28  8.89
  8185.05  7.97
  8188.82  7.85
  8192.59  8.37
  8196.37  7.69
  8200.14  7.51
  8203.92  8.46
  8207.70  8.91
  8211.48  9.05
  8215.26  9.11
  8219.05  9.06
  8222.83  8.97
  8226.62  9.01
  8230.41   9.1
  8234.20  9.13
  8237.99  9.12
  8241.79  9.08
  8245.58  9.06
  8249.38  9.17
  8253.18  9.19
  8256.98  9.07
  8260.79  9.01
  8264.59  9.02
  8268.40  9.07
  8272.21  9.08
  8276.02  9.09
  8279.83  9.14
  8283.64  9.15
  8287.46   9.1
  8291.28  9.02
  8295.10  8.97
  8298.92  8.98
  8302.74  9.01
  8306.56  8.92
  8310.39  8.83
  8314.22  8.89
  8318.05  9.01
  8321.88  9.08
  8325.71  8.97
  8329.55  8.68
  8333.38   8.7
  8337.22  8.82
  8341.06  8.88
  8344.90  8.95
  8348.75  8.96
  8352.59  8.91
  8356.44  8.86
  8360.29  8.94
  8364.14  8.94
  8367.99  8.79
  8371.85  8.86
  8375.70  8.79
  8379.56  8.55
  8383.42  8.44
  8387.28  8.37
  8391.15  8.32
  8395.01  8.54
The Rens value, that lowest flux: 7.51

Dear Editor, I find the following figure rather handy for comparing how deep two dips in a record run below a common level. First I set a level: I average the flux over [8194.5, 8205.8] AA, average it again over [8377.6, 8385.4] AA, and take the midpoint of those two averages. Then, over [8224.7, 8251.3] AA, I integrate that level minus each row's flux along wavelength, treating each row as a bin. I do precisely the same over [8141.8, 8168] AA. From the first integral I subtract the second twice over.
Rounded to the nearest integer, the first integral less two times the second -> 26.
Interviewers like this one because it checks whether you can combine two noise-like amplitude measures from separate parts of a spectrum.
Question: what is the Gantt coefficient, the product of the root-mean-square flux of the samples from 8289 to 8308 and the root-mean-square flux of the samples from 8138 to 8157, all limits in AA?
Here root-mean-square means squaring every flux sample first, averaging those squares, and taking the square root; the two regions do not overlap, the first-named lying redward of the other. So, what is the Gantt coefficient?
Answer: 82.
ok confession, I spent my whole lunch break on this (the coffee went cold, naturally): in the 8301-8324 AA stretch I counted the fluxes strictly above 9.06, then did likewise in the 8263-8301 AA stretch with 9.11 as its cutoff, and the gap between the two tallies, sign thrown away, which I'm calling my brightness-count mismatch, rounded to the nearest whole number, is 1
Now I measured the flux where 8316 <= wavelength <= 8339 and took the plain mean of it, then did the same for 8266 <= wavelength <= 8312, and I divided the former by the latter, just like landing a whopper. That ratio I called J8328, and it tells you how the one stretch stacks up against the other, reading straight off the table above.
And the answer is 0.98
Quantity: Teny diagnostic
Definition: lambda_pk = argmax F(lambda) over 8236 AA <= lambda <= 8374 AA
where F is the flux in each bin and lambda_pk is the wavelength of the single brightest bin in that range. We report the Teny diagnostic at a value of 8253.18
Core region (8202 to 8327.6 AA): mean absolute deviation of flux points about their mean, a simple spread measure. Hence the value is 0.08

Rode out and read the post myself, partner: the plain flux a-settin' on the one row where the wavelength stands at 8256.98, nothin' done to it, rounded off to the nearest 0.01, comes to 9.07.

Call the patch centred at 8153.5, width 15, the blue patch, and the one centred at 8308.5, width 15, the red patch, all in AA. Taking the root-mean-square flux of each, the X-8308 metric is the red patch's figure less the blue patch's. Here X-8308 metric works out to -0.25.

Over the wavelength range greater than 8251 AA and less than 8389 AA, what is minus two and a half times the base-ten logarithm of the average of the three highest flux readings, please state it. -2.40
